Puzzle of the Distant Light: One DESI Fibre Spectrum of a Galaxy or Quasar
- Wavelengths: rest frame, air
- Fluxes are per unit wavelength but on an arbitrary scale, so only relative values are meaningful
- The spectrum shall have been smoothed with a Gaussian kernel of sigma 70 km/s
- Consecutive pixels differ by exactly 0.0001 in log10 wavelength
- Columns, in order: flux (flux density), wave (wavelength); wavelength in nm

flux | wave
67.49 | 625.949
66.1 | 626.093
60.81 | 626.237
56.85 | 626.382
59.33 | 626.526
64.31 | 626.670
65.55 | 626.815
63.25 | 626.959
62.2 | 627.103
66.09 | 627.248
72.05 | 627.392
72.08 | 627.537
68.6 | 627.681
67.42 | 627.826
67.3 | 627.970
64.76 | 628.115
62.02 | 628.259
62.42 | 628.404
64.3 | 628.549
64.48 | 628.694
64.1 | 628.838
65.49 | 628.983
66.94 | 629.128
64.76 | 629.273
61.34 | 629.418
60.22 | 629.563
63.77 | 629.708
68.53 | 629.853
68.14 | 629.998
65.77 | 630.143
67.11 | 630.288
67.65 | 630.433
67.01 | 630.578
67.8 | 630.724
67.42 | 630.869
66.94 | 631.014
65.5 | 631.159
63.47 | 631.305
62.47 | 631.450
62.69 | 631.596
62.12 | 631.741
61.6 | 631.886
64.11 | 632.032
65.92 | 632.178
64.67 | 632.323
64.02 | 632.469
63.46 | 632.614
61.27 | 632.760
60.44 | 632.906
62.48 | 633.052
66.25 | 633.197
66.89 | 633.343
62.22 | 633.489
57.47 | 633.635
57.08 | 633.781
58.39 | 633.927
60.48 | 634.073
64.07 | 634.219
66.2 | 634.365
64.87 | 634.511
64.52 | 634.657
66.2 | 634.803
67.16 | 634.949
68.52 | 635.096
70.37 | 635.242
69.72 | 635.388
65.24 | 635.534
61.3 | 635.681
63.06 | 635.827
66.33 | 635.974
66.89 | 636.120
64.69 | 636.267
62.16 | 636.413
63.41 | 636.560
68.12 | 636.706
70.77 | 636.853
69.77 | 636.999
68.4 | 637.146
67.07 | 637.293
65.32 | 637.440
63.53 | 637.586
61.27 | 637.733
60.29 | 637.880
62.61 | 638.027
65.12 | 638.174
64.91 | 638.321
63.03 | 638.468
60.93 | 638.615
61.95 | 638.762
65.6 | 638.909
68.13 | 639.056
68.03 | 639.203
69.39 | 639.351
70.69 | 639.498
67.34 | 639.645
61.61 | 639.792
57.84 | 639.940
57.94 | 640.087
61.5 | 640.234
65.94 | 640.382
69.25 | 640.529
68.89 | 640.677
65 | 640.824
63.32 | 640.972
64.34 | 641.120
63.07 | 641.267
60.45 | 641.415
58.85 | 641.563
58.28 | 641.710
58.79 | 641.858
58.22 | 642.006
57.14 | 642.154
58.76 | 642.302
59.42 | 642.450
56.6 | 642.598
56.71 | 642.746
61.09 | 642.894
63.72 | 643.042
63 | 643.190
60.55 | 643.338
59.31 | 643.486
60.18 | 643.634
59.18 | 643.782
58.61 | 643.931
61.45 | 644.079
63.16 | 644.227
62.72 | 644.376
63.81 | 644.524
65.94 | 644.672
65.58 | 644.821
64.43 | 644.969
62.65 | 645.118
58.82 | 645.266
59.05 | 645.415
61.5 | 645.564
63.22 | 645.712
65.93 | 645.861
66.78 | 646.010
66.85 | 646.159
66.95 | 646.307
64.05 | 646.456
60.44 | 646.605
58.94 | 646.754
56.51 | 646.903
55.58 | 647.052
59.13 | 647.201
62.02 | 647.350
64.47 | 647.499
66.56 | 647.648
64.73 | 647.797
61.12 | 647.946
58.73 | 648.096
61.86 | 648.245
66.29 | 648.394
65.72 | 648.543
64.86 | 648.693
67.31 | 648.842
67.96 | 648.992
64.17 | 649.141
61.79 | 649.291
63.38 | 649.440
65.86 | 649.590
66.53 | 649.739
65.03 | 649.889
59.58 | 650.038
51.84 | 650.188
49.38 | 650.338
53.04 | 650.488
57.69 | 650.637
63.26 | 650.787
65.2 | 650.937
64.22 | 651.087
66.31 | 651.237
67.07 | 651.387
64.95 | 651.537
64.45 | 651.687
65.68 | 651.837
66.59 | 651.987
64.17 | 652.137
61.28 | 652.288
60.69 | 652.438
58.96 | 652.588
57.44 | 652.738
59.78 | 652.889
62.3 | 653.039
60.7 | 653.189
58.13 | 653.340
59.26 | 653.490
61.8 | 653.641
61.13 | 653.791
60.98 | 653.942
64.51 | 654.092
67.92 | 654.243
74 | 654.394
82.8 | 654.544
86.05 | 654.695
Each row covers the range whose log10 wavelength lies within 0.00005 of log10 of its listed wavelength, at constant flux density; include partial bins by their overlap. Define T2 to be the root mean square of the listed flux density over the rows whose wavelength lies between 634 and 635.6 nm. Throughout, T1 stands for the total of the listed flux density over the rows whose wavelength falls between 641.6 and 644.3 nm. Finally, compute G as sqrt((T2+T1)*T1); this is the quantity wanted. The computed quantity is 1107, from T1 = 1074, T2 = 66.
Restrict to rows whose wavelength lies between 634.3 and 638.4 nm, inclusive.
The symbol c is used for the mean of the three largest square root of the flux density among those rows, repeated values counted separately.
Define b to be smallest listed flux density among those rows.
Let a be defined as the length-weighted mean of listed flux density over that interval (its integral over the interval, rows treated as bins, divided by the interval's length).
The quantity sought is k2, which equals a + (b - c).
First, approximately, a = 65.6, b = 60.29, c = 8.38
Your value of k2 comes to 118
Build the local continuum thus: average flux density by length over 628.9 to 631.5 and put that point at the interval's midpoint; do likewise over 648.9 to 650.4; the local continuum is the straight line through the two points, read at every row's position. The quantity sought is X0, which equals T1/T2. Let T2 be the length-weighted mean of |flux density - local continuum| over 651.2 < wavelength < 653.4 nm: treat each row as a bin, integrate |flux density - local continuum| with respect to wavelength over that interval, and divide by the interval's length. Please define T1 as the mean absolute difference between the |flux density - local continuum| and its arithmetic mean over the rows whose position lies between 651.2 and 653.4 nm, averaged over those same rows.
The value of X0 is 0.54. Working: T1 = 1.51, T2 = 2.8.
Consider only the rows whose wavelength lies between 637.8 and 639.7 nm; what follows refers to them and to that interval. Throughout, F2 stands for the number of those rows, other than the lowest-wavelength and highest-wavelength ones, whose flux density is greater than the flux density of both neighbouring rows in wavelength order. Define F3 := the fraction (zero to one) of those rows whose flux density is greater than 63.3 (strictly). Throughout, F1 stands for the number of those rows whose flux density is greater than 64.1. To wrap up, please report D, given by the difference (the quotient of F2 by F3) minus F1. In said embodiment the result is -3.1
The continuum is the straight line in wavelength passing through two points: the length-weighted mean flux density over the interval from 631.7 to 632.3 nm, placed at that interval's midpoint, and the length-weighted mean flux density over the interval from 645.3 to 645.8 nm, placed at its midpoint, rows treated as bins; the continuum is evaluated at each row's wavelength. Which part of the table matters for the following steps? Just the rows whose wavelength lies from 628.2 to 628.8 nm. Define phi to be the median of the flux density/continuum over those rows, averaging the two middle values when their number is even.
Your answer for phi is 0.99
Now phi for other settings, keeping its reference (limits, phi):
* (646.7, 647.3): 0.95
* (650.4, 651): 1.00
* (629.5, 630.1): 1.03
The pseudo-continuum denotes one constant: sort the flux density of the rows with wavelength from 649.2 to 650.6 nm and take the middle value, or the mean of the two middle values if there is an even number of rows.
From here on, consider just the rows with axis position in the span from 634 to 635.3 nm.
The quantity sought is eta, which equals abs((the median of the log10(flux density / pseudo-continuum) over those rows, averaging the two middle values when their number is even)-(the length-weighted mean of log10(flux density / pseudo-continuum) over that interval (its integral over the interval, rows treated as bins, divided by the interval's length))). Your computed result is 0.0032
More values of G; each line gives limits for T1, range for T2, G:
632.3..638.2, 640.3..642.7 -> 2673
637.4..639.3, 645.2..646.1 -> 861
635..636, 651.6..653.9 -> 494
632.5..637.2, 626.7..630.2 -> 2101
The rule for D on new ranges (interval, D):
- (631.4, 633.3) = 0.3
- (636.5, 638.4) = -5.4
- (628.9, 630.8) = -6.5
